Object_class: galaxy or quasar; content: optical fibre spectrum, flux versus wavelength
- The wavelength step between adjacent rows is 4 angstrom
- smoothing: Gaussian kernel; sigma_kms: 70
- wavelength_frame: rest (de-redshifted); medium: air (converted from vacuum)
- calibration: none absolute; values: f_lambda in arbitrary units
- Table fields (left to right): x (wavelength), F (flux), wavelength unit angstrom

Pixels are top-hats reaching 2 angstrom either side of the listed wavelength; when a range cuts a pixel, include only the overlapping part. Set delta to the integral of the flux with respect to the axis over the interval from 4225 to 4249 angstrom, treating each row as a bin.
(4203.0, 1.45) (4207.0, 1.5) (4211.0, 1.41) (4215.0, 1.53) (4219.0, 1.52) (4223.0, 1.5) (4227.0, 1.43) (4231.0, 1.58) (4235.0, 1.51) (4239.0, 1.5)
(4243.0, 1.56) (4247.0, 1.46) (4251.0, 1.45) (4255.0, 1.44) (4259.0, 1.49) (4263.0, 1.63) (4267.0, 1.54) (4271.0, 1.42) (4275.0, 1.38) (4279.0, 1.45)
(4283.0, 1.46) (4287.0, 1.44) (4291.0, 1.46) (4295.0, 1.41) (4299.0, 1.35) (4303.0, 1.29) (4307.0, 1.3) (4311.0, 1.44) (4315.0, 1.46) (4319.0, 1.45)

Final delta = 36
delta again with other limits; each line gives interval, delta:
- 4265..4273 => 12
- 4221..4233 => 18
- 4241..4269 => 42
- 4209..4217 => 12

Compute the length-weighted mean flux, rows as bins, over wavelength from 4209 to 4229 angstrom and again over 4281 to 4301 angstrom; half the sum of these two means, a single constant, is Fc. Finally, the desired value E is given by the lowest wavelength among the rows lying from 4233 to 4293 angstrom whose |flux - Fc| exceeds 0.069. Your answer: 4243.0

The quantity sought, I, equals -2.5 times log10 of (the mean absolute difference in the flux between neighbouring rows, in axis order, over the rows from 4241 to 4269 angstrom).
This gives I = 2.9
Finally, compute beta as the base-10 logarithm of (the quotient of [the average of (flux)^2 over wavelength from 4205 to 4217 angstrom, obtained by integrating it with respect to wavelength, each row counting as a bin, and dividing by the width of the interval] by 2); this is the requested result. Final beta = 0.04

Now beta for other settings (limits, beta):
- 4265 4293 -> 0.02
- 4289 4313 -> -0.02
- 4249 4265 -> 0.05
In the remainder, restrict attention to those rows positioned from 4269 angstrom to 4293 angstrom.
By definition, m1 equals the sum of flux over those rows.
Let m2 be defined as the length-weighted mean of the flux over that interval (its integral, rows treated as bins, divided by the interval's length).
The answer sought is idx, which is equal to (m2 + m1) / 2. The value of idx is 5.02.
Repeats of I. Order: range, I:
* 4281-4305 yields 3.4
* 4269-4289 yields 3.6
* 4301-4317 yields 3.1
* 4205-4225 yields 3.1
